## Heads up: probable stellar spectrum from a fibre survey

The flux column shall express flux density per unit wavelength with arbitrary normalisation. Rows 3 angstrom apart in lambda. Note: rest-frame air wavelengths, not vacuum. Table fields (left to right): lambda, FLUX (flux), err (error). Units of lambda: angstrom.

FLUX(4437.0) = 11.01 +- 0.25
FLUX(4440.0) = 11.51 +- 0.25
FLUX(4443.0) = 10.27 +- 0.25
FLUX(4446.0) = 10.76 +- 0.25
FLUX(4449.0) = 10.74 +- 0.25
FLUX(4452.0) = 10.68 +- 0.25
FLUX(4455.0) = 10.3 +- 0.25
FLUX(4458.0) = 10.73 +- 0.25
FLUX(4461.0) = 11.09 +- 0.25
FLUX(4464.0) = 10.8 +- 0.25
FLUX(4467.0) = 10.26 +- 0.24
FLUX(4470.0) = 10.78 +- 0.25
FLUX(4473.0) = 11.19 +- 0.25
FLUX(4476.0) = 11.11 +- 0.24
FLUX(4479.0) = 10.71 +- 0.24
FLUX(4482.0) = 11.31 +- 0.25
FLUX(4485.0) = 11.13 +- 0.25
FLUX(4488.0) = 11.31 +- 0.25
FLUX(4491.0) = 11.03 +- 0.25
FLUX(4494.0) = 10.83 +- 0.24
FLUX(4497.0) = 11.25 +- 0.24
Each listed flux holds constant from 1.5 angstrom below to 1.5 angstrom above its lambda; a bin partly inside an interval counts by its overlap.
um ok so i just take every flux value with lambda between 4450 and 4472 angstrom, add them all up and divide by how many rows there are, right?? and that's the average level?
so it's 10.7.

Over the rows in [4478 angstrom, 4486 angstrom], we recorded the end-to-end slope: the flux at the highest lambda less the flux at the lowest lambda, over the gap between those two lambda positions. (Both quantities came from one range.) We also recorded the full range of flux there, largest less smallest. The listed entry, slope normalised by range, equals 0.12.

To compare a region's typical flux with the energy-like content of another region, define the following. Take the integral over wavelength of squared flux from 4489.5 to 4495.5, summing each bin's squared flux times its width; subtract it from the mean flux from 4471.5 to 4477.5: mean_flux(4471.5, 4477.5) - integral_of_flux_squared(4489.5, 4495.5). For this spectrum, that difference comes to -706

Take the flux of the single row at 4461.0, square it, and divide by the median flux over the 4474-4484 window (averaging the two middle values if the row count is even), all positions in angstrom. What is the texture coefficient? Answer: 11.1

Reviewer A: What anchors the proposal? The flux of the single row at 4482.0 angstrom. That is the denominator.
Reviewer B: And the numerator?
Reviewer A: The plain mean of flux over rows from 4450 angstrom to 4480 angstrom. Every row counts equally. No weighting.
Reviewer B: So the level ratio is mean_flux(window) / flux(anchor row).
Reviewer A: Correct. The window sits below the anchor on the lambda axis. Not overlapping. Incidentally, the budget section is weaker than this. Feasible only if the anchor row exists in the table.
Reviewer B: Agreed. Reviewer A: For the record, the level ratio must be 0.952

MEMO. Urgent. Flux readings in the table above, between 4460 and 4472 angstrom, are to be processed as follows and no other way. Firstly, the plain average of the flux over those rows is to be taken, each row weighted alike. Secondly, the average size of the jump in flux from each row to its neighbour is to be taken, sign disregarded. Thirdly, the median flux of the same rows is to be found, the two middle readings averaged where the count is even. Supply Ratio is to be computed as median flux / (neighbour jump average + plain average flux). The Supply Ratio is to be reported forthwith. 0.965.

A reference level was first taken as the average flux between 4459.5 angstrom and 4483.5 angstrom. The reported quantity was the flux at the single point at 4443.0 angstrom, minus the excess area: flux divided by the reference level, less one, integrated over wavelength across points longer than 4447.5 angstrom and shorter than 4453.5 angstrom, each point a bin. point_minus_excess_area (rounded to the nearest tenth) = 10.4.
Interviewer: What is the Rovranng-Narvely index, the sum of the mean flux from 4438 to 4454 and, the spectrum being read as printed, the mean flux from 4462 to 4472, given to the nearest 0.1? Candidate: 21.4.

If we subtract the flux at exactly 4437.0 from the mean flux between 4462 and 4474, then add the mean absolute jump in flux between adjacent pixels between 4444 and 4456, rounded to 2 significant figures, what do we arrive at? -0.10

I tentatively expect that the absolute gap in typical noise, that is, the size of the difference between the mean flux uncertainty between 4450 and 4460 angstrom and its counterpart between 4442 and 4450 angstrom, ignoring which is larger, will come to 0.0000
